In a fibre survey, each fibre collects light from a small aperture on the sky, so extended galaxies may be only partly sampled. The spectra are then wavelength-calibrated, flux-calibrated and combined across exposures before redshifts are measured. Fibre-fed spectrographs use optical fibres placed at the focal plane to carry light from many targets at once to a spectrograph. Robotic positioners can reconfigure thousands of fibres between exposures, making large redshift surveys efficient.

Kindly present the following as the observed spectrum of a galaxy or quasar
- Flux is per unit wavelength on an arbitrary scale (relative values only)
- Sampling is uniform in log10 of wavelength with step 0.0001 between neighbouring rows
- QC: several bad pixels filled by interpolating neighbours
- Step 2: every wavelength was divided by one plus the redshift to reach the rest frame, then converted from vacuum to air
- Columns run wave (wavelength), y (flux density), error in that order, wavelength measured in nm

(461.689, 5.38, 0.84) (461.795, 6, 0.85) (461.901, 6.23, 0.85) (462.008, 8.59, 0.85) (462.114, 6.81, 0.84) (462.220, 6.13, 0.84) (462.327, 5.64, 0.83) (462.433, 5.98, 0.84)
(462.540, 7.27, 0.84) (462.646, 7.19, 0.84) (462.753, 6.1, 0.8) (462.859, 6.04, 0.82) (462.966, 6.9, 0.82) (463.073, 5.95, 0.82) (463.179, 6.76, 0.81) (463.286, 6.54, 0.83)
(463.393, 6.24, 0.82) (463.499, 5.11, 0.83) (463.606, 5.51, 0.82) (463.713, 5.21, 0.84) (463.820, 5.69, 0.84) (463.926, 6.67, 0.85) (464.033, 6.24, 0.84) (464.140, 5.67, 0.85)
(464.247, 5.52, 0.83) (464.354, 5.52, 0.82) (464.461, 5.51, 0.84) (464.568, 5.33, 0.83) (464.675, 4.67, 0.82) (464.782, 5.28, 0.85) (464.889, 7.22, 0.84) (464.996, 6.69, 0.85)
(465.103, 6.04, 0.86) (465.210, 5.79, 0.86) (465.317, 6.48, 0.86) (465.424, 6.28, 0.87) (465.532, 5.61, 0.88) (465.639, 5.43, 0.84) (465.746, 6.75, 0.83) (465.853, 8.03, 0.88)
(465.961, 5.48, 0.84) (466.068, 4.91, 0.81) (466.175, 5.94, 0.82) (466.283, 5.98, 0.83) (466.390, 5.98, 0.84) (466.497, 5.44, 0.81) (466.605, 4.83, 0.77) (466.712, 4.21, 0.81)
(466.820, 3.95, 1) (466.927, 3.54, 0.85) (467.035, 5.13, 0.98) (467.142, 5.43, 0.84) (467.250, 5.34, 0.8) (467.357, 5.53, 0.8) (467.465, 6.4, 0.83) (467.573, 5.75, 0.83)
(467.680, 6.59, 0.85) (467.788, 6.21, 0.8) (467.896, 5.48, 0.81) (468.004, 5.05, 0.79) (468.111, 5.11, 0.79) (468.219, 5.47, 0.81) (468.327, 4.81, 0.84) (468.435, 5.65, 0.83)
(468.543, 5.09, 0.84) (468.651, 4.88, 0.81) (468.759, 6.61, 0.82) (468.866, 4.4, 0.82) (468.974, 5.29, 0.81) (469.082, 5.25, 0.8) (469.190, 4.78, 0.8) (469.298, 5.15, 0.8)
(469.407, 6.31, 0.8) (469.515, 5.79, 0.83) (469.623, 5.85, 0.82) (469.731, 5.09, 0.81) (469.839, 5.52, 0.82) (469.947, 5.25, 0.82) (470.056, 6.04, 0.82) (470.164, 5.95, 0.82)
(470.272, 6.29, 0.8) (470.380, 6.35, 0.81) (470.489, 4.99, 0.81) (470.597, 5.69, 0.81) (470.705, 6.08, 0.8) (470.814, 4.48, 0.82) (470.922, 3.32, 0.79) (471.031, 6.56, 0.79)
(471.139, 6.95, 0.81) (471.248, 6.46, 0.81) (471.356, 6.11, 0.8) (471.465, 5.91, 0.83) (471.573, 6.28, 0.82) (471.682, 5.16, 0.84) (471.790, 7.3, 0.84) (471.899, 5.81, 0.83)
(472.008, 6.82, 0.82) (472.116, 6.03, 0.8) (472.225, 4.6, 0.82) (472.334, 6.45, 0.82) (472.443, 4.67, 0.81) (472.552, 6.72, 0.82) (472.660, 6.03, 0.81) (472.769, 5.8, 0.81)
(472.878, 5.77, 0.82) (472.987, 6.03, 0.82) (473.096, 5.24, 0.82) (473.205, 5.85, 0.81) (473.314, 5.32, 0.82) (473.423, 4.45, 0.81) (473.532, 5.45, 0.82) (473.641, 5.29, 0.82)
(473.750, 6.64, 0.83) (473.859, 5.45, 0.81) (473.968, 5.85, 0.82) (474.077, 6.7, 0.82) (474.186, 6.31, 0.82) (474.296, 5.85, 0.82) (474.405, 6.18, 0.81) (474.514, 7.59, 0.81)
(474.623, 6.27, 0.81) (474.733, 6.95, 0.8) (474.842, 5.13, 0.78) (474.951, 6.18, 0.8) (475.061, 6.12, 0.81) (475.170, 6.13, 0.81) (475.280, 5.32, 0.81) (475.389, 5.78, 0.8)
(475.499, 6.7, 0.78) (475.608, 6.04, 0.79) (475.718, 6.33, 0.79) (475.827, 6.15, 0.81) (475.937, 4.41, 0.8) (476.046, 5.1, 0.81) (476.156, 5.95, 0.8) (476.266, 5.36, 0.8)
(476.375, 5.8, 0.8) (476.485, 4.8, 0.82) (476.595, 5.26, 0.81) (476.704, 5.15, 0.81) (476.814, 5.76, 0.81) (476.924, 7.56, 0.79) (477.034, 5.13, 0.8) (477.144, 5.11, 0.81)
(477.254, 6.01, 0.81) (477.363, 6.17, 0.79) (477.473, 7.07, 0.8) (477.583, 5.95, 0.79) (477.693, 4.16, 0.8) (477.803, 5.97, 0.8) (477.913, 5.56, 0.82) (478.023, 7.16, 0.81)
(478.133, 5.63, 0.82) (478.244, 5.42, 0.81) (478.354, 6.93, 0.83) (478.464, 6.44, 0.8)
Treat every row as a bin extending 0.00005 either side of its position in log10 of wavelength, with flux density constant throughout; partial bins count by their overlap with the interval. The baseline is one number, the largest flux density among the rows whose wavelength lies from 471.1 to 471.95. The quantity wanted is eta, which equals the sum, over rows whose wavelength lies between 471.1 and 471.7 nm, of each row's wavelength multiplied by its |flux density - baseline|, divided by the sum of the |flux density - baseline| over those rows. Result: 471.49 nm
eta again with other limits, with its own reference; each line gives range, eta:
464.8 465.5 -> 465.21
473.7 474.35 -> 474.03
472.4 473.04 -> 472.69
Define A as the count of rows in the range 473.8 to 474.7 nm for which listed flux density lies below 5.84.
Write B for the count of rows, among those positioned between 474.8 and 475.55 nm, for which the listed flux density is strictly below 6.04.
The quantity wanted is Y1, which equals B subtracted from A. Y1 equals -2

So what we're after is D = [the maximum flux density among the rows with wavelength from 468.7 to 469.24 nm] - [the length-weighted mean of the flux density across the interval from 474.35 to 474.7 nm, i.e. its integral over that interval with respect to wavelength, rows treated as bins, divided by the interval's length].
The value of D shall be -0.09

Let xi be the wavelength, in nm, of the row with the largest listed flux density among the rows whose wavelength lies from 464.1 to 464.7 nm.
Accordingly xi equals 464.140 nm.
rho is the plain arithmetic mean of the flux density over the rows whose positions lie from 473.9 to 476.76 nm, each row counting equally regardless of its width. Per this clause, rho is 5.90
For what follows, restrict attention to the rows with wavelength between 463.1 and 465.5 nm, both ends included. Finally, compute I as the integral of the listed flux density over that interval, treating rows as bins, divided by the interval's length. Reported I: 5.91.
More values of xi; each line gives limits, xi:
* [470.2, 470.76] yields 470.380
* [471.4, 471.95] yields 471.790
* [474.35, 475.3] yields 474.514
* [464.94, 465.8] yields 465.746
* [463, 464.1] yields 463.179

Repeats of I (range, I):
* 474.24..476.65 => 5.88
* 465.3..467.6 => 5.55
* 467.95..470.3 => 5.43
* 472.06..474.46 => 5.76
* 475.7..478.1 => 5.72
